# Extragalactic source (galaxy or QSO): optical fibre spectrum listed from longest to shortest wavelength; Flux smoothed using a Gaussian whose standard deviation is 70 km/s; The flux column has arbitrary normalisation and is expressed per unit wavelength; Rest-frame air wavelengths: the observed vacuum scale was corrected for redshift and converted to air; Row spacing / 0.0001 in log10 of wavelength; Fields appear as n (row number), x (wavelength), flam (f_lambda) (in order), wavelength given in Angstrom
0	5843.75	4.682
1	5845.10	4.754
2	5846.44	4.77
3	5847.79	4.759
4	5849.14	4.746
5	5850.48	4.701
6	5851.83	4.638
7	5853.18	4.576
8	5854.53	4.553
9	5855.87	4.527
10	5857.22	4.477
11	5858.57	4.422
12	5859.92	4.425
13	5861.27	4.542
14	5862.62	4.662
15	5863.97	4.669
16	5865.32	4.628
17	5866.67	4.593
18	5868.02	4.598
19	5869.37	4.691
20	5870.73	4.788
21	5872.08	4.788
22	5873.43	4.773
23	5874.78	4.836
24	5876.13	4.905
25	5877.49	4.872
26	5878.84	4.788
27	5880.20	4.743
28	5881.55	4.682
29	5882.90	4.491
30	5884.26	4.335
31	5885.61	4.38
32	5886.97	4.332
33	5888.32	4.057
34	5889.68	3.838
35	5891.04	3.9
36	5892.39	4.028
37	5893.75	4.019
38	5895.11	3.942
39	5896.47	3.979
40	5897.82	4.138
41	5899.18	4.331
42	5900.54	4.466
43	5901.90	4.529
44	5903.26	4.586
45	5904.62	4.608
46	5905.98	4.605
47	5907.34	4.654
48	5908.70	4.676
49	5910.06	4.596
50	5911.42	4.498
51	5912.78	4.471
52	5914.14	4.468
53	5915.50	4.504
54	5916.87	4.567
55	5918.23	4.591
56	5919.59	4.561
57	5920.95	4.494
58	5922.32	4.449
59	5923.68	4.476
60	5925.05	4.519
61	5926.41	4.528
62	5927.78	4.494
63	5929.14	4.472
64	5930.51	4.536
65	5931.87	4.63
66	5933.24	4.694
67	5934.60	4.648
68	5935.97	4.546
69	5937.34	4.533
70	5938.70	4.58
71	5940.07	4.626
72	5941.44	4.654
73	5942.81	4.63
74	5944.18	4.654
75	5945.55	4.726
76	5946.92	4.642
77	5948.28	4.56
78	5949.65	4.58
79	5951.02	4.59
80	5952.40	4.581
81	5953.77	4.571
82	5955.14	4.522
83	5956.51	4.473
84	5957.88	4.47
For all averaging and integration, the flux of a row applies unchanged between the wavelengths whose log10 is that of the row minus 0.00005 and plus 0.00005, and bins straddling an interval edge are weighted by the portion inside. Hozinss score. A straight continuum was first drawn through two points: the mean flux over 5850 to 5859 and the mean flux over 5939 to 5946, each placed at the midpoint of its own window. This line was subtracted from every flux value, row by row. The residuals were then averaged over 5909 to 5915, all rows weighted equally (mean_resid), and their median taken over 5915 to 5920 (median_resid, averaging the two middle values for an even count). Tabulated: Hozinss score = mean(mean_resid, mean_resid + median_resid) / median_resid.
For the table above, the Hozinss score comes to 2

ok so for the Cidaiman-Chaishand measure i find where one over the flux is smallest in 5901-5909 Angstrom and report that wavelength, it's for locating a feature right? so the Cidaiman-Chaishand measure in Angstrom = 5908.70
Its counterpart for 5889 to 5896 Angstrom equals 5892.39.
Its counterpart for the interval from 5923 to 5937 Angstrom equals 5933.24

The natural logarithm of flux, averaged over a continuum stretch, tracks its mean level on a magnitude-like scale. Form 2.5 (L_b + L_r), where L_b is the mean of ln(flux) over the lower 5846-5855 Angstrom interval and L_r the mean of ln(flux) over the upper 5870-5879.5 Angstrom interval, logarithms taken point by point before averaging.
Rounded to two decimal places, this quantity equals 7.79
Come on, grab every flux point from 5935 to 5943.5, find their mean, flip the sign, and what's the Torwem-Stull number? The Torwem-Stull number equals -4.59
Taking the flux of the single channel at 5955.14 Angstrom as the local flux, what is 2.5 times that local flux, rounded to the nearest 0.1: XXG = 11.3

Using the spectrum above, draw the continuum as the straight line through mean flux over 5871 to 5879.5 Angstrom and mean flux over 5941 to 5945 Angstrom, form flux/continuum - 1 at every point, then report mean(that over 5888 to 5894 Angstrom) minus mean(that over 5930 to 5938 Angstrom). -0.16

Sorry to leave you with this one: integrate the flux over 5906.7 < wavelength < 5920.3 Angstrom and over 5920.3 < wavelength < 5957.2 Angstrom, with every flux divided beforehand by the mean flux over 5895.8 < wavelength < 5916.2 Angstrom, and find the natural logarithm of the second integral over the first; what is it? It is 1.0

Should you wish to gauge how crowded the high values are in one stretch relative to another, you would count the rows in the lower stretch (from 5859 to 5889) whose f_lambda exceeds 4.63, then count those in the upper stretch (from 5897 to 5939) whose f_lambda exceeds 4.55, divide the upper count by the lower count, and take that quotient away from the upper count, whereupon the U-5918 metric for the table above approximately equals 12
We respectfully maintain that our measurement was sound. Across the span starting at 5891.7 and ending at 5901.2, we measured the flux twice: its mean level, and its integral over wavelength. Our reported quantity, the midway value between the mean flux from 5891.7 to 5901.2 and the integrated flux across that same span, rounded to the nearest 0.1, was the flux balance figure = 21.7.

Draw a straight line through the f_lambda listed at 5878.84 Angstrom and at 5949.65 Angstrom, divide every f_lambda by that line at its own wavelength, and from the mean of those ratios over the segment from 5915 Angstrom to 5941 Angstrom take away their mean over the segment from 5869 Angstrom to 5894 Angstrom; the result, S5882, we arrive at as 0.041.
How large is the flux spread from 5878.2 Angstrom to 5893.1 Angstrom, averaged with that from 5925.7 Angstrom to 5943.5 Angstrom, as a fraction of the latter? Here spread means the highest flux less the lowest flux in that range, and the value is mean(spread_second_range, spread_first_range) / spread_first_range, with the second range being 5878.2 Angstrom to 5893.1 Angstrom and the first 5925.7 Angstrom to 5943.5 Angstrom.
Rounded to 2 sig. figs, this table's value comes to 2.6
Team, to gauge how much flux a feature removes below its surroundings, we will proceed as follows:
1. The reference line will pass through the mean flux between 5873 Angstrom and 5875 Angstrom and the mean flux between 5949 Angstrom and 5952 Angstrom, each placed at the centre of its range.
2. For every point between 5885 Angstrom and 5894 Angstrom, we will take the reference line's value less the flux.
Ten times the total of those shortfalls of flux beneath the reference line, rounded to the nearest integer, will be 48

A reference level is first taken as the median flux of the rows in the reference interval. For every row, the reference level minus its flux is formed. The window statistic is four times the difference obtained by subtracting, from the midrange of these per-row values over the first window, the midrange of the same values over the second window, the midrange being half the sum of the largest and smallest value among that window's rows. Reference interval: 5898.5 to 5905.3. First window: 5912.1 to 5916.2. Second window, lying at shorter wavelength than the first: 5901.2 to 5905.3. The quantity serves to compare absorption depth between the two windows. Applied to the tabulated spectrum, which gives 0.33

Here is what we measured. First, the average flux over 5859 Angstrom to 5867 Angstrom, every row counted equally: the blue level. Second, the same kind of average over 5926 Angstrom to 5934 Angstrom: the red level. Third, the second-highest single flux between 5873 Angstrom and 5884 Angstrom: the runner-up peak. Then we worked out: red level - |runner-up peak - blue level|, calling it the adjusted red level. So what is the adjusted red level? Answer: 4.27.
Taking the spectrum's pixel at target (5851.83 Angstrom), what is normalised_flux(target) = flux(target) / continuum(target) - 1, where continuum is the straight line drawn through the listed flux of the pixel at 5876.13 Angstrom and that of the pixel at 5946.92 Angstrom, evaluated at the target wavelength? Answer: -0.072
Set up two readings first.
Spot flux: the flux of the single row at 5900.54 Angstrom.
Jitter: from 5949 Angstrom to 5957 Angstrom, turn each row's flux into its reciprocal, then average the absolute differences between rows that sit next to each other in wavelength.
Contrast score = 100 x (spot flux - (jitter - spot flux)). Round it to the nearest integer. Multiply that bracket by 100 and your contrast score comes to 893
